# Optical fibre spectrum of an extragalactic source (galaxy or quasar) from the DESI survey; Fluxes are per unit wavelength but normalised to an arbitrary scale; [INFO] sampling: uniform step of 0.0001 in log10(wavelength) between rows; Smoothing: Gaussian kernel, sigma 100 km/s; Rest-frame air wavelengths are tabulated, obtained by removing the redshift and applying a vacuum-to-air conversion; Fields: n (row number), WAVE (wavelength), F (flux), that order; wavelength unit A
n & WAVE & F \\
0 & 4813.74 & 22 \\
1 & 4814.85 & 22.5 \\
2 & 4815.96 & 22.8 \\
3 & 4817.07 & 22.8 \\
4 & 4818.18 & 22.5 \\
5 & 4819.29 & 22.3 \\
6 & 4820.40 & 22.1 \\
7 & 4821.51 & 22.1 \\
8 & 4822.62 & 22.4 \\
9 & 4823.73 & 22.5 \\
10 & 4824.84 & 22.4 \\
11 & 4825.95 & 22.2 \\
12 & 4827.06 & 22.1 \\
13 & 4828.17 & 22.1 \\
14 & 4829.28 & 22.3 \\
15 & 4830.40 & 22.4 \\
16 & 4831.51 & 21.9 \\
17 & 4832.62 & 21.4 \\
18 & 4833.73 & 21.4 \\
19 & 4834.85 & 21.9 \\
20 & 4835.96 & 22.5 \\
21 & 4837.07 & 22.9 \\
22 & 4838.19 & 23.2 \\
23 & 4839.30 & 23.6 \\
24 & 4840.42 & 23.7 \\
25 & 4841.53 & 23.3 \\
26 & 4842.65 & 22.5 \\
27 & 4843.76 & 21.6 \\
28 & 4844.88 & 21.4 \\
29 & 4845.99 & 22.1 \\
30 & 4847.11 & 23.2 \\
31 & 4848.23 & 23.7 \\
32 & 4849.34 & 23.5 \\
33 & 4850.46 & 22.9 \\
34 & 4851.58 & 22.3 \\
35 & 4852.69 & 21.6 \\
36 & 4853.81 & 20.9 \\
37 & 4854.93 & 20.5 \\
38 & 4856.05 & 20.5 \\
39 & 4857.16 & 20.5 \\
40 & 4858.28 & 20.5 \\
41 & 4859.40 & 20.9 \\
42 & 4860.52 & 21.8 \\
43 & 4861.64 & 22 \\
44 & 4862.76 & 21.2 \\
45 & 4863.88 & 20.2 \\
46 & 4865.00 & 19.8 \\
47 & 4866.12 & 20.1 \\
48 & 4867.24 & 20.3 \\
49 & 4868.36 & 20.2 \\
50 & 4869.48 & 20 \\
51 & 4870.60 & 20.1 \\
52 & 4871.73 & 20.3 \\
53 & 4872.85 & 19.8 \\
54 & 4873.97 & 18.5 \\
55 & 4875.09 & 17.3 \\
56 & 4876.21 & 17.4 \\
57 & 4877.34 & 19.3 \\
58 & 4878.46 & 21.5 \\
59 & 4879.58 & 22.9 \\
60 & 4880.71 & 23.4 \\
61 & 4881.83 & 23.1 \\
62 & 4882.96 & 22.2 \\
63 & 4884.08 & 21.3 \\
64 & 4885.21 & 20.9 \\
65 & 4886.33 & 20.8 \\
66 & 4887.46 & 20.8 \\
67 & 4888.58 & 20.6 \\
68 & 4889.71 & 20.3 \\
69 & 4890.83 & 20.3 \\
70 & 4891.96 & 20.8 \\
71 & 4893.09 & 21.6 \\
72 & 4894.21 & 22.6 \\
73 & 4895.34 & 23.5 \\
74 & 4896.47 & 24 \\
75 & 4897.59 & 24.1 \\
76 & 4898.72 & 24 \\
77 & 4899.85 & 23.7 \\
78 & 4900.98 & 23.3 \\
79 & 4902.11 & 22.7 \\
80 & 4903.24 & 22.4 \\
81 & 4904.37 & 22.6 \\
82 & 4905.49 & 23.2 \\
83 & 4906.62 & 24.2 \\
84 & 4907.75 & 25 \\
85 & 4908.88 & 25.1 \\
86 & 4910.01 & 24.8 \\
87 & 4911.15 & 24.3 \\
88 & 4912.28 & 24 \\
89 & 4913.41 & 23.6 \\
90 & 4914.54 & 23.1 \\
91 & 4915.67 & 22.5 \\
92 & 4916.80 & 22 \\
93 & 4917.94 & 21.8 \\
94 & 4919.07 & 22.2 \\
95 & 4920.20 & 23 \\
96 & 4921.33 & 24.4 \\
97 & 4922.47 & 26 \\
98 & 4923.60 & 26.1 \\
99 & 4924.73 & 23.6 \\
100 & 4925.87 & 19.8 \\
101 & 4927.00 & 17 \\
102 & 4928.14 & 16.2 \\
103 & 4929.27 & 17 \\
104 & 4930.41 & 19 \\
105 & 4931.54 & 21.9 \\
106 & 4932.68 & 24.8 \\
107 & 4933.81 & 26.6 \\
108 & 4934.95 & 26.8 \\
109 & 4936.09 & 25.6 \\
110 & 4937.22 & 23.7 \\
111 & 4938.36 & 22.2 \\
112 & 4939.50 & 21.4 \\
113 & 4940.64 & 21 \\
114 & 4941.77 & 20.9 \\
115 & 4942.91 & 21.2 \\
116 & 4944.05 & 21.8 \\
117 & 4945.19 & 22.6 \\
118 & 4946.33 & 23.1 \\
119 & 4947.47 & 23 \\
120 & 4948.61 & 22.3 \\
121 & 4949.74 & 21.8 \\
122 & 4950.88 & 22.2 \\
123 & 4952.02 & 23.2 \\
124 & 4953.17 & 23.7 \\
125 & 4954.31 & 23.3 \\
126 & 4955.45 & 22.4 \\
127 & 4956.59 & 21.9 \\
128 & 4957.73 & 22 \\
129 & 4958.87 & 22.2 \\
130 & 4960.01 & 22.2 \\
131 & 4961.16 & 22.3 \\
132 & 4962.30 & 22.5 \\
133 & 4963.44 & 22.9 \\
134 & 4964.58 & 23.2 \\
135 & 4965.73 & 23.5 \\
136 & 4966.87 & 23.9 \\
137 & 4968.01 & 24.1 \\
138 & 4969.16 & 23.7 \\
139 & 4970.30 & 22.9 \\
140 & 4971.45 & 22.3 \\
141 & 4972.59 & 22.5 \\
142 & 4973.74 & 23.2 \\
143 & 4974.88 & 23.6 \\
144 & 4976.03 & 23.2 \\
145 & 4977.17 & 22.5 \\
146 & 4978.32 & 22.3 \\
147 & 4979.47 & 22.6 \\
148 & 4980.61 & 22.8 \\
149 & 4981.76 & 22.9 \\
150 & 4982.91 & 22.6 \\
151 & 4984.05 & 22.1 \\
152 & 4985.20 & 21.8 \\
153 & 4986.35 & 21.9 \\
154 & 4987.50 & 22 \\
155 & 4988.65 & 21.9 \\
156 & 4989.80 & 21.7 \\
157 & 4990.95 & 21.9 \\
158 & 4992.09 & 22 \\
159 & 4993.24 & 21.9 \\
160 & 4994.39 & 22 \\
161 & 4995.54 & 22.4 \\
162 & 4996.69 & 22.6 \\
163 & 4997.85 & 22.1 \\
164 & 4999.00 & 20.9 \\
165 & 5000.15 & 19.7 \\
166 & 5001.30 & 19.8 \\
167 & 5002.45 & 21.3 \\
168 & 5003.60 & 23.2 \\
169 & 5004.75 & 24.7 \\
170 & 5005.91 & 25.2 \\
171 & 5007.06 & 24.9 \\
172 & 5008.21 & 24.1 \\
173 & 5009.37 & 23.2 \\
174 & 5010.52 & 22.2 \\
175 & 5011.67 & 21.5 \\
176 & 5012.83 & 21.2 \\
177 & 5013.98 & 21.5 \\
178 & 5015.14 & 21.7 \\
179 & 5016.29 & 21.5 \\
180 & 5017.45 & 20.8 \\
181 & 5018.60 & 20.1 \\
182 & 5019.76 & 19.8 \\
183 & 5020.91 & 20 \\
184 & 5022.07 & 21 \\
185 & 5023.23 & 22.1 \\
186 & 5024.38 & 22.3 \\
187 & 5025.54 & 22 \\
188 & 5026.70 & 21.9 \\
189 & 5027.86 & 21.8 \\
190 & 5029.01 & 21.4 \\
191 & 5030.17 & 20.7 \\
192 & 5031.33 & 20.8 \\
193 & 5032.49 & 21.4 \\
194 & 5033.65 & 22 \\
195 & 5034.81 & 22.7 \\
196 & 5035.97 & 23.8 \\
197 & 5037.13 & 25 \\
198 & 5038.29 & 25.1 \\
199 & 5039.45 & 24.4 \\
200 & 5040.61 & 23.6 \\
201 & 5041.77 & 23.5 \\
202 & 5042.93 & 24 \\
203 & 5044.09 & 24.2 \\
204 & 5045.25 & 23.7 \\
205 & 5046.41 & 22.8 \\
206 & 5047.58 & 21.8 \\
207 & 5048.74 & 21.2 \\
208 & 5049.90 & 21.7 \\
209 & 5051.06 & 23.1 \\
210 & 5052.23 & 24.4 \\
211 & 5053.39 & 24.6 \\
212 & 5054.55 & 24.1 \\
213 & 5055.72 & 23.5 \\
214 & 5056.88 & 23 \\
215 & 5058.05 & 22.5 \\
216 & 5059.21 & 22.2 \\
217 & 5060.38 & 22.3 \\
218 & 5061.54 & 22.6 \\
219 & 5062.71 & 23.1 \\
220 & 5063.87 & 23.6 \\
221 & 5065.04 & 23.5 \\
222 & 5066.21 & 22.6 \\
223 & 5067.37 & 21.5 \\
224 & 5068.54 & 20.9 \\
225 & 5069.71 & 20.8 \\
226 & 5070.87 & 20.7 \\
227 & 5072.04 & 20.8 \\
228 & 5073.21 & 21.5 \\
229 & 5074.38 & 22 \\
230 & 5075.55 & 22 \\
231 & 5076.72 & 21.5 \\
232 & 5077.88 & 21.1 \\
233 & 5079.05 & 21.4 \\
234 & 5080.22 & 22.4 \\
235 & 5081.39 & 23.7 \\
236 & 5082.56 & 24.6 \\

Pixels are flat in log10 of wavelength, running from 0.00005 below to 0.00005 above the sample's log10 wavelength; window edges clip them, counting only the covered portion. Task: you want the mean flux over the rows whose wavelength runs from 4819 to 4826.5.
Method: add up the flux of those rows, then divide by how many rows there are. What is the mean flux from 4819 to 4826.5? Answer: 22.3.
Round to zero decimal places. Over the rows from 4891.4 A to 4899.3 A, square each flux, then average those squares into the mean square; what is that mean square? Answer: 528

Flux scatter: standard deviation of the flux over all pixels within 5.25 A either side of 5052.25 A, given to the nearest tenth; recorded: 1.2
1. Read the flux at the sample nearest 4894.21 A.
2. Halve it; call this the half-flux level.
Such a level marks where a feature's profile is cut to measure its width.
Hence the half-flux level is 11.3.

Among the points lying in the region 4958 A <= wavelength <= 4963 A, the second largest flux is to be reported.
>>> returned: 22.3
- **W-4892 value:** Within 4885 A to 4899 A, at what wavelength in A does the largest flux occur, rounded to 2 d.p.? 4897.59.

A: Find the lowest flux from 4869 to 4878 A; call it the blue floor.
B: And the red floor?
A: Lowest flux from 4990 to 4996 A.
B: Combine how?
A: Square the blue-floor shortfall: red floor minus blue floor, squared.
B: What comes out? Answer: 21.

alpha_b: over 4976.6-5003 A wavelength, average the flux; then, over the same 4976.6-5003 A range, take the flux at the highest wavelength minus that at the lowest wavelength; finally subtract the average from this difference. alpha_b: -23.1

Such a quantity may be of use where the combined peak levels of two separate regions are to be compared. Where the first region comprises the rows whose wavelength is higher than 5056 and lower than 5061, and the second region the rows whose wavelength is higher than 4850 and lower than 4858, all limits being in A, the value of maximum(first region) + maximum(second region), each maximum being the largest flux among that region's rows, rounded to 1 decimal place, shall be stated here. 45.9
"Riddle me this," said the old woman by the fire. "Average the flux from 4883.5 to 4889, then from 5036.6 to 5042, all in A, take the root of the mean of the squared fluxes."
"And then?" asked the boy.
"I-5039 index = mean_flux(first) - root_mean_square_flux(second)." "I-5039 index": -3.4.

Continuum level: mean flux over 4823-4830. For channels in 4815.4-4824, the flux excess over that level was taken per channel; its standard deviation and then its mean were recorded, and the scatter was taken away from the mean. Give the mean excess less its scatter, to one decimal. -0.1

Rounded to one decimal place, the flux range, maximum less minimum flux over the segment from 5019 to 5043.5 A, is 5.3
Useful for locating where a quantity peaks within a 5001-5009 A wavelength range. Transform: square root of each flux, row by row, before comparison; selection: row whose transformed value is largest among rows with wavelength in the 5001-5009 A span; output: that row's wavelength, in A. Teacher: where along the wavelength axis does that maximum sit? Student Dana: 5005.91 A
